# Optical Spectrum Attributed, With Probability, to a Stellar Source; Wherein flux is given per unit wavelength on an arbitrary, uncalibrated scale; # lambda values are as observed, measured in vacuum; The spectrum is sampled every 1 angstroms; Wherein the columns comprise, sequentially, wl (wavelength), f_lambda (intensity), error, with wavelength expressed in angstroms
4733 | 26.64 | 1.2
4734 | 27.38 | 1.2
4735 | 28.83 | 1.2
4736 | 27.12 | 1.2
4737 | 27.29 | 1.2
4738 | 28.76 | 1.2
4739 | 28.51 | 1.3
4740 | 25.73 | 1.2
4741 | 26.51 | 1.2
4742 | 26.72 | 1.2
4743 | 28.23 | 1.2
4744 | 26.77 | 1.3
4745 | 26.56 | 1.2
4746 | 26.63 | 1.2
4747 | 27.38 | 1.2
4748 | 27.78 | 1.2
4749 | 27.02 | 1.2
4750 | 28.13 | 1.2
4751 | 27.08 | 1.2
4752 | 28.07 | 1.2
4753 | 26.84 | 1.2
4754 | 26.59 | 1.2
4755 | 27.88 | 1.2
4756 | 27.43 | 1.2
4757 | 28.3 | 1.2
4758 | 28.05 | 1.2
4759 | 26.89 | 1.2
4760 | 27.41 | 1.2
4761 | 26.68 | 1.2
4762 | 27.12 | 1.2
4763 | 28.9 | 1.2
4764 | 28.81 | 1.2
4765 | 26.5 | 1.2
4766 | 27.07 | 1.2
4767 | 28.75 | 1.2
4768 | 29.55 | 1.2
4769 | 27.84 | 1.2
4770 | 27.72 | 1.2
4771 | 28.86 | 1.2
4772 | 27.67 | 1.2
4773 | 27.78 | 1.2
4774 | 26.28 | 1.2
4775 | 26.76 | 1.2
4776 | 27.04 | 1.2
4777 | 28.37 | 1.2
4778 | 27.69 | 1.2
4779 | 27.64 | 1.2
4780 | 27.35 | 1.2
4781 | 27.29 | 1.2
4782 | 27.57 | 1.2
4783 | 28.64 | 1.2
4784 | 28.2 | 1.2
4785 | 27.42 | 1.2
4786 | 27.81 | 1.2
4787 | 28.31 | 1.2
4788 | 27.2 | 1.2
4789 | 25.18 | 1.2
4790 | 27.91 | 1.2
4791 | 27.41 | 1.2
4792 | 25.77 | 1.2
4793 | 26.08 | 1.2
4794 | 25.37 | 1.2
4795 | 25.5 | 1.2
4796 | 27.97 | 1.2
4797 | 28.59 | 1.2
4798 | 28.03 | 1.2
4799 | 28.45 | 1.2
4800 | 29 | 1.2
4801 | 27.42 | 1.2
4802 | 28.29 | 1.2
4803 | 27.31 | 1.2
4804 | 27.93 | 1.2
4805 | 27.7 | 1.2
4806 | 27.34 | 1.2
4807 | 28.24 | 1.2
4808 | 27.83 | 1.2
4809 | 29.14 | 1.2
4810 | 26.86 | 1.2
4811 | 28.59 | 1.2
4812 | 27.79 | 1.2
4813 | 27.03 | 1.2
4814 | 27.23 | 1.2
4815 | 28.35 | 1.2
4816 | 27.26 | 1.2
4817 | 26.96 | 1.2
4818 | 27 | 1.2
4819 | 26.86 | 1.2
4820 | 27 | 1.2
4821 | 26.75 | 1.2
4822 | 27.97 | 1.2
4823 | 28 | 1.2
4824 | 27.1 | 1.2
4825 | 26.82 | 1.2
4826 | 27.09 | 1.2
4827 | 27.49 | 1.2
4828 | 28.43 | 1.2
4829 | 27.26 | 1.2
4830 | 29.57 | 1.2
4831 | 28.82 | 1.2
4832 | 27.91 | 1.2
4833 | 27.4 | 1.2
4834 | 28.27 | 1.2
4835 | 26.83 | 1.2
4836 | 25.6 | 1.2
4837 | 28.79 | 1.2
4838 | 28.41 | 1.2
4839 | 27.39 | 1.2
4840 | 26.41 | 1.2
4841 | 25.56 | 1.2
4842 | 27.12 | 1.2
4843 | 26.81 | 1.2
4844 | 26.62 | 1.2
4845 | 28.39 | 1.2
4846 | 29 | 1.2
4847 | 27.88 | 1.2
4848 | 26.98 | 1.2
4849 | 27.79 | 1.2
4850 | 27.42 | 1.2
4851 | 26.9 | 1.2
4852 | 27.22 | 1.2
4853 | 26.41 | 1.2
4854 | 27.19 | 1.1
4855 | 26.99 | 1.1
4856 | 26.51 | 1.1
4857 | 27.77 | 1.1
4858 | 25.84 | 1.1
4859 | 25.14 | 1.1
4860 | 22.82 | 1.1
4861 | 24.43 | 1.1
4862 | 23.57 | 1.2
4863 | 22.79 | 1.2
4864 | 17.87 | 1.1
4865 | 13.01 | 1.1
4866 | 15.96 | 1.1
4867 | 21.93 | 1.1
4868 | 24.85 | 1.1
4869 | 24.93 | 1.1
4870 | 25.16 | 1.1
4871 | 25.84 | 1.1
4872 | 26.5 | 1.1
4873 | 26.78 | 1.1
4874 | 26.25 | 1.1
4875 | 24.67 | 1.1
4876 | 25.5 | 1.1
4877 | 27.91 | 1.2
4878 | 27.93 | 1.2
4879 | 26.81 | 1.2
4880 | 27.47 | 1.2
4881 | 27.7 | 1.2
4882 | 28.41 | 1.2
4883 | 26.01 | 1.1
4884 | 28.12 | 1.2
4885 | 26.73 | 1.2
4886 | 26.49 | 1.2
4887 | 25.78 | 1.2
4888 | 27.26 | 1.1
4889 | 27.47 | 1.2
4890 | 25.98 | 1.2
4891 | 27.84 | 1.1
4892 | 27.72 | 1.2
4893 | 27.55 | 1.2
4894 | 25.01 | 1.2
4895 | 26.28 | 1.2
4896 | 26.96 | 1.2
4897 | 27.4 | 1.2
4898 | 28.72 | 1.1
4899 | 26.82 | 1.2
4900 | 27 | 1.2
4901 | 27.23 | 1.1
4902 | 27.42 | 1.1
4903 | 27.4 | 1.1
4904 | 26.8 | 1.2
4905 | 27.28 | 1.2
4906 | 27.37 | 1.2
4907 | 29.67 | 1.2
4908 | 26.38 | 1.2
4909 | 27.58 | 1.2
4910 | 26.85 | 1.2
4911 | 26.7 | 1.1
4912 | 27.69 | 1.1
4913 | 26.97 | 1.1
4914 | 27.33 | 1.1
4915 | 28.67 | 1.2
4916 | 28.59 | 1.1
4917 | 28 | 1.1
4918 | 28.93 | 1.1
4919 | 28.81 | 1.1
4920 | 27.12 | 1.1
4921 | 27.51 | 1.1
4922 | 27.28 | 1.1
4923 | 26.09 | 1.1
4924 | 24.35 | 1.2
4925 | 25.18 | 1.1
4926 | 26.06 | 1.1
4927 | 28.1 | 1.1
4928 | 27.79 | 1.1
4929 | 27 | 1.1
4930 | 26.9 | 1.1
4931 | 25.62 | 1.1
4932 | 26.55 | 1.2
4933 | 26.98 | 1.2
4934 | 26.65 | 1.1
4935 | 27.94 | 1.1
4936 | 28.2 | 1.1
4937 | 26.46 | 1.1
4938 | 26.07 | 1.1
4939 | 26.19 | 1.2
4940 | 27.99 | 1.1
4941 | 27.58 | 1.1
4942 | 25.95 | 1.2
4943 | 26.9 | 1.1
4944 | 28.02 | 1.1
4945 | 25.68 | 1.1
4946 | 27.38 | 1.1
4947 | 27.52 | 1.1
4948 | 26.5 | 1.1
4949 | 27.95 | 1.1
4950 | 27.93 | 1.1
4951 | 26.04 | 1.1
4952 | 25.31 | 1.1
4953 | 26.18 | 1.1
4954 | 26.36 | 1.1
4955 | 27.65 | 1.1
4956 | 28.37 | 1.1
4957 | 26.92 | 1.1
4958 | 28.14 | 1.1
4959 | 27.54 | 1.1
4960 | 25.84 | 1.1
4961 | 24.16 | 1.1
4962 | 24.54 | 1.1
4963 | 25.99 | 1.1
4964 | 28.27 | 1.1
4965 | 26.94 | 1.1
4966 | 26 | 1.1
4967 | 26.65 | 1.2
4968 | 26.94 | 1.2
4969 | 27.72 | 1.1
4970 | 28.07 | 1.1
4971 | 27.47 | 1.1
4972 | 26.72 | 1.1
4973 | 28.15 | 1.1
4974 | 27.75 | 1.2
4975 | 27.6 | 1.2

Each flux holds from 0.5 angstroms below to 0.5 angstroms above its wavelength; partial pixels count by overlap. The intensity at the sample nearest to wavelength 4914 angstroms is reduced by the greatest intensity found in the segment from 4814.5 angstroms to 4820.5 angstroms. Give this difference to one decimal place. -1.0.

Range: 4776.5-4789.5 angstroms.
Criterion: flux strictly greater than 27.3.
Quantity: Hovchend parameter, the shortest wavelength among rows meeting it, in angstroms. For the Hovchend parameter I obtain 4777 angstroms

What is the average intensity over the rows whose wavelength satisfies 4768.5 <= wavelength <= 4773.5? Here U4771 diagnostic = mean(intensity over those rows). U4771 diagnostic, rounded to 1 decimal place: 28.0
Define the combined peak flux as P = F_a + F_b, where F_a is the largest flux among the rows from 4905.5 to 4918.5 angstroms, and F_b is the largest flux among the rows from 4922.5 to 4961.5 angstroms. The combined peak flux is 58.0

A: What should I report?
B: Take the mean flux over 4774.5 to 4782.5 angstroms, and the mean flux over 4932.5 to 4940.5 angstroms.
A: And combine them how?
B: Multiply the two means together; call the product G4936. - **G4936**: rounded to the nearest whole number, 743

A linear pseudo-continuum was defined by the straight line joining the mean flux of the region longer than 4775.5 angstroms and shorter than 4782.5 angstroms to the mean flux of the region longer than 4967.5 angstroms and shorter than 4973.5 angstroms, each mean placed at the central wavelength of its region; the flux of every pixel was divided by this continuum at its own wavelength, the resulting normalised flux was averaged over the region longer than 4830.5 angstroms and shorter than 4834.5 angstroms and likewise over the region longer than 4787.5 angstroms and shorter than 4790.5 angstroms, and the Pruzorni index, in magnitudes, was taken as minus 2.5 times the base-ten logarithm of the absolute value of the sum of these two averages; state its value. -0.748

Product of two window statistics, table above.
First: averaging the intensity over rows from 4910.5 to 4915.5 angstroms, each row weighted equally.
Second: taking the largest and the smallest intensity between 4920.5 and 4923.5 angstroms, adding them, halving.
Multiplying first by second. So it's 736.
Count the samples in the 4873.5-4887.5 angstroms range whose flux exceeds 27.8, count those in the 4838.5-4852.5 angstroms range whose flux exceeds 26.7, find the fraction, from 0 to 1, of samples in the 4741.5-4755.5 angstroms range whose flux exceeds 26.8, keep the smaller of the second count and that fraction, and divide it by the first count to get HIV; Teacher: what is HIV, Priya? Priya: 0.16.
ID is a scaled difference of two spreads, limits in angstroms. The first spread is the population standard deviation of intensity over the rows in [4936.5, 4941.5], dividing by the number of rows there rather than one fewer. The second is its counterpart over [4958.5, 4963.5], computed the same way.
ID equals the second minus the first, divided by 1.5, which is 0.28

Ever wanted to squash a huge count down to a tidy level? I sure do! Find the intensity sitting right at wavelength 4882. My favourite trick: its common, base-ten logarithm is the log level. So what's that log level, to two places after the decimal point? 1.45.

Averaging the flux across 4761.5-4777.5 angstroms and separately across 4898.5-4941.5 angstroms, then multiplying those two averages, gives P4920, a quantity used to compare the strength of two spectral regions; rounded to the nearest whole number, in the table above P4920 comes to 756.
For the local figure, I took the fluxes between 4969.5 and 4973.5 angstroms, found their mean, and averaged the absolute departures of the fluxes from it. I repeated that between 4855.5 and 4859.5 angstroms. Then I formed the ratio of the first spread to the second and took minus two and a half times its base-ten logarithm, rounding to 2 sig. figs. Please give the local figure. 0.53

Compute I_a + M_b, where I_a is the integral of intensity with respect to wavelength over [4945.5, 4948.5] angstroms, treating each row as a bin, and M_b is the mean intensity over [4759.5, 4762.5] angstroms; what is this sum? 108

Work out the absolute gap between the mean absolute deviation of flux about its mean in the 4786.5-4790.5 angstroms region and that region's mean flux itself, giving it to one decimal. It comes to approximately 26.2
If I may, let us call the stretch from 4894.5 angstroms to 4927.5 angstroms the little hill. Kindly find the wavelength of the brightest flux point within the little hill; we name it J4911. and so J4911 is 4907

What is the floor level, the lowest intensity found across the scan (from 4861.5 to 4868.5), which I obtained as 13.01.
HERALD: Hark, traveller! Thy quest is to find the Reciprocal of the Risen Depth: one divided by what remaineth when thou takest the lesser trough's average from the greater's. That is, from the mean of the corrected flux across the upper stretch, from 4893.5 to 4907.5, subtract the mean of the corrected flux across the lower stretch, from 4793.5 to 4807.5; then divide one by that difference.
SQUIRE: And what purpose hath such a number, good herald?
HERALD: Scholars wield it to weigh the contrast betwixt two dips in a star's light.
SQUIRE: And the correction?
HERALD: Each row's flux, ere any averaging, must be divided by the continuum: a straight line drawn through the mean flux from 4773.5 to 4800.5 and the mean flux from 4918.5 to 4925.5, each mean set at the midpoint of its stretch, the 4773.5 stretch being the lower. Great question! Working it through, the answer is 183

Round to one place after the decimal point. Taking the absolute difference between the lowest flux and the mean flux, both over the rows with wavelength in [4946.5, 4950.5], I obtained 1.0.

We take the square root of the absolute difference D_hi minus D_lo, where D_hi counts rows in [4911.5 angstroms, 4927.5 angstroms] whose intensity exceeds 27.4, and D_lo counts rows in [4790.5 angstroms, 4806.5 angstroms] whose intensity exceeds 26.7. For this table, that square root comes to 2.0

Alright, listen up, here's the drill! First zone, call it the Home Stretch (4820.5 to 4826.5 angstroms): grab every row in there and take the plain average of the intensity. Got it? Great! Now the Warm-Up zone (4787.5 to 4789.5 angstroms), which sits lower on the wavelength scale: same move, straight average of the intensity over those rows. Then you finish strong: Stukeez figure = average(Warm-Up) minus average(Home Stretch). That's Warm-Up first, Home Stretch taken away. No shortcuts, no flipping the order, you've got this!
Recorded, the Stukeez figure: -1.1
